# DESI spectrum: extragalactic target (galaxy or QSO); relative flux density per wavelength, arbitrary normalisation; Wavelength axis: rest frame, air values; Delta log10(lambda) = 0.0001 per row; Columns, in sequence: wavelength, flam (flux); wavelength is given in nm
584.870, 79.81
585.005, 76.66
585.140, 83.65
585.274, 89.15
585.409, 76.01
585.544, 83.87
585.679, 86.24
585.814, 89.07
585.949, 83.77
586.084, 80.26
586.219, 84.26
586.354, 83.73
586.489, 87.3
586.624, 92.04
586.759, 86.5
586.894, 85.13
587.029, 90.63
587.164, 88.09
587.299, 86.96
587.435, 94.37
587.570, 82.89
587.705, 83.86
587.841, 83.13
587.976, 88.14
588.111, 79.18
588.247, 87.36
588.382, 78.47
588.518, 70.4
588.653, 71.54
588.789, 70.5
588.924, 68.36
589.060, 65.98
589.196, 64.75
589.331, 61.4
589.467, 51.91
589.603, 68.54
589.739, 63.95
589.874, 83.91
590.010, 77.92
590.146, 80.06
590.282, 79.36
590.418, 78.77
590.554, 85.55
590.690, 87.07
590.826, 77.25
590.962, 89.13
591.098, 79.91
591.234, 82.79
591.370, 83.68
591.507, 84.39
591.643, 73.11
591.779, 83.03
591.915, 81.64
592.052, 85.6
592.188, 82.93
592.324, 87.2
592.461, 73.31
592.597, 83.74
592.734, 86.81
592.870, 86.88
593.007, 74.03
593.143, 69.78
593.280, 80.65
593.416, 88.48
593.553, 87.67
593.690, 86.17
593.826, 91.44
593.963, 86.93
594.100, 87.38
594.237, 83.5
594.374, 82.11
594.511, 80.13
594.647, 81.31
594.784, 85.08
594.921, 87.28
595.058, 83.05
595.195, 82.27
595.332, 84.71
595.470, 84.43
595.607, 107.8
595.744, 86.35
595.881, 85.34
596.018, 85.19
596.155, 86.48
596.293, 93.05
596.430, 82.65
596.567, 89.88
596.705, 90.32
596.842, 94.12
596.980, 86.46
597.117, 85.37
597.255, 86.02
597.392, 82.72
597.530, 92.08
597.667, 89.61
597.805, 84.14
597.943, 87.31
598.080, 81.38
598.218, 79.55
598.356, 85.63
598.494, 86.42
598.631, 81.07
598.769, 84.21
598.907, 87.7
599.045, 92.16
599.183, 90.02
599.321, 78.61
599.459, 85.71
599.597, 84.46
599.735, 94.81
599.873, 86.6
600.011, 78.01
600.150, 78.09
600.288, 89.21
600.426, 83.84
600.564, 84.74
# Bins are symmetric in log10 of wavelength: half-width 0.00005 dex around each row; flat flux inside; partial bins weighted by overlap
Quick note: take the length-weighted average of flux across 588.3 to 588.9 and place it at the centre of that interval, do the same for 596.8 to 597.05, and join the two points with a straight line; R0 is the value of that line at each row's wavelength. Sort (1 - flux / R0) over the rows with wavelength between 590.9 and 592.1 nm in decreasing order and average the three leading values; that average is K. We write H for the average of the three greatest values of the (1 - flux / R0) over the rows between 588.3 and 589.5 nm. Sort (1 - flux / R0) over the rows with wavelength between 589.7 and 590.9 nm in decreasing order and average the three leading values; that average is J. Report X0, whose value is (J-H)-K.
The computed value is -0.17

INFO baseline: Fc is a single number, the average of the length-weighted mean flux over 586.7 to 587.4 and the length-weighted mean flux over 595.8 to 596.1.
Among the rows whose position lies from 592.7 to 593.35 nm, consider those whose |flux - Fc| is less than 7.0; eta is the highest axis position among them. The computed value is 593.280 nm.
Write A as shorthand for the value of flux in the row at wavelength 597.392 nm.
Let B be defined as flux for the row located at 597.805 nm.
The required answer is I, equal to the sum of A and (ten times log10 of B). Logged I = 102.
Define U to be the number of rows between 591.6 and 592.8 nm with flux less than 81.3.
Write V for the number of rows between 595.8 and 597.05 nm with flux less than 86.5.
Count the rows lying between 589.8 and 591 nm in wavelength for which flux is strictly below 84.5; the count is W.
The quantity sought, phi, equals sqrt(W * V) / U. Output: 3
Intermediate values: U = 2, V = 5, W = 6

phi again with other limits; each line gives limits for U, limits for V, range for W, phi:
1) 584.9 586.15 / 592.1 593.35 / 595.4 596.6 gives 1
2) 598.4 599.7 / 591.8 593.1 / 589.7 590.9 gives 3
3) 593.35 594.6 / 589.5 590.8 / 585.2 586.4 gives 7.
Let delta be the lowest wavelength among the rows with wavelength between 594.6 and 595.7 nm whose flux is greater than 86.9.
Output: 594.921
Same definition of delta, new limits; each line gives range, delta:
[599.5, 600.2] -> 599.735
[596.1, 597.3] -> 596.293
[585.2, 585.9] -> 585.274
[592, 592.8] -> 592.324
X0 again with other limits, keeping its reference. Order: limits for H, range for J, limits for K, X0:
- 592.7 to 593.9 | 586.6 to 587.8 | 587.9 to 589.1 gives -0.35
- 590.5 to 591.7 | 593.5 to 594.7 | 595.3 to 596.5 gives -0.02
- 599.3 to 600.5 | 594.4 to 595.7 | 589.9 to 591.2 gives -0.12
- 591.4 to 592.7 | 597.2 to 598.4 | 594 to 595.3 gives 0.02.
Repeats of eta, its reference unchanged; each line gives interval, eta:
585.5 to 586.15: 586.084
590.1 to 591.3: 591.234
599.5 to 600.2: 599.873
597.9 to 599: 598.907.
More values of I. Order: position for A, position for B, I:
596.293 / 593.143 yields 111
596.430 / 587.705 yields 102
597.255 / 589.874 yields 105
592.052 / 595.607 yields 106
